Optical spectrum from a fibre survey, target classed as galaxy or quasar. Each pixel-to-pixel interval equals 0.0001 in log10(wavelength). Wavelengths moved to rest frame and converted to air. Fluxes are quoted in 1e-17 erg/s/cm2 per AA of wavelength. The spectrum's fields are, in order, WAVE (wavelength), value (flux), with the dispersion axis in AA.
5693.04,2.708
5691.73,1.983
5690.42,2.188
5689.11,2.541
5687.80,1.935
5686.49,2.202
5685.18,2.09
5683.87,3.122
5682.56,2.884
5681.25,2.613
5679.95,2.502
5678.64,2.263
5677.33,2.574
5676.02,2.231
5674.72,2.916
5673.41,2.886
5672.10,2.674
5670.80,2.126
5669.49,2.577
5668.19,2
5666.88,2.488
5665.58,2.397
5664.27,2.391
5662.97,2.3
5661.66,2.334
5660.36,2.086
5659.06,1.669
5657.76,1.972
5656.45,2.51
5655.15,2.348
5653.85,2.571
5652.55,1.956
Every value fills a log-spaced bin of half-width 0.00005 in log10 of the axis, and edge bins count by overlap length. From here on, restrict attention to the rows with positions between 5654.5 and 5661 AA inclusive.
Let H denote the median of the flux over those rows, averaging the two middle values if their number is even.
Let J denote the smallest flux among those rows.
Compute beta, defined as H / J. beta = 1.25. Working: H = 2.1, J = 1.669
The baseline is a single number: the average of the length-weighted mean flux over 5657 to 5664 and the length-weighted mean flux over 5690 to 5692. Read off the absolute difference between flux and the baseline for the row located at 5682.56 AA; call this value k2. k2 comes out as 0.79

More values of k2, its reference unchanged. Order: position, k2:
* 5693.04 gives 0.61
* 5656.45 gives 0.42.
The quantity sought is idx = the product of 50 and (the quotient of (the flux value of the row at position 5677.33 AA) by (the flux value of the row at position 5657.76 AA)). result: 65.3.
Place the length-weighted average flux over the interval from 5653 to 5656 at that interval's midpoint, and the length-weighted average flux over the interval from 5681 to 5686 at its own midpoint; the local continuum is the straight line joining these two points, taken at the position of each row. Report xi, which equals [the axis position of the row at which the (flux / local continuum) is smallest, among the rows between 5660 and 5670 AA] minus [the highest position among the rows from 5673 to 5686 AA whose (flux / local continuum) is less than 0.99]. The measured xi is -17.0 AA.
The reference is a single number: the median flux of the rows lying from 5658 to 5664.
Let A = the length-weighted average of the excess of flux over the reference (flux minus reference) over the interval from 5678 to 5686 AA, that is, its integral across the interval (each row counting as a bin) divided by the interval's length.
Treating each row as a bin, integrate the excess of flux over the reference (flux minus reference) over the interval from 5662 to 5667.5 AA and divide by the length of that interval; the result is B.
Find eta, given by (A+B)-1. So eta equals -0.4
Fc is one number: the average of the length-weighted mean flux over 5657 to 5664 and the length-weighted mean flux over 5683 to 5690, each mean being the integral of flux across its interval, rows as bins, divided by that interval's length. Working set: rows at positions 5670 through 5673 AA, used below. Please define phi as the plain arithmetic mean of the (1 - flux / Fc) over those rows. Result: -0.07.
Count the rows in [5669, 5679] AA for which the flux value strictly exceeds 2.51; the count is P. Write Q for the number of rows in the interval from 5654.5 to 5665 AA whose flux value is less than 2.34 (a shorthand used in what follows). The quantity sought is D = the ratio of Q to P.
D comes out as 1.0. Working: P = 5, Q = 5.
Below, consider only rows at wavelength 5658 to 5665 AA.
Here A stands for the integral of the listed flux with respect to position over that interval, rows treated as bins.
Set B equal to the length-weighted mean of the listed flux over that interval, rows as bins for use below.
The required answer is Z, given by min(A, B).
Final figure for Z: 2.15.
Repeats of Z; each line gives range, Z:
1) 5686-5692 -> 2.18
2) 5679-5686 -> 2.62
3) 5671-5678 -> 2.62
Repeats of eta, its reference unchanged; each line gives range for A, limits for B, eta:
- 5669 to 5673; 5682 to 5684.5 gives 0.1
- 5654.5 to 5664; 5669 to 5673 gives -0.7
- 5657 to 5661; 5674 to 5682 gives -0.9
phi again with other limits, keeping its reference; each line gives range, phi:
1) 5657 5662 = 0.10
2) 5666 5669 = 0.00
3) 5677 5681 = -0.09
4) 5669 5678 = -0.15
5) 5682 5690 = -0.10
